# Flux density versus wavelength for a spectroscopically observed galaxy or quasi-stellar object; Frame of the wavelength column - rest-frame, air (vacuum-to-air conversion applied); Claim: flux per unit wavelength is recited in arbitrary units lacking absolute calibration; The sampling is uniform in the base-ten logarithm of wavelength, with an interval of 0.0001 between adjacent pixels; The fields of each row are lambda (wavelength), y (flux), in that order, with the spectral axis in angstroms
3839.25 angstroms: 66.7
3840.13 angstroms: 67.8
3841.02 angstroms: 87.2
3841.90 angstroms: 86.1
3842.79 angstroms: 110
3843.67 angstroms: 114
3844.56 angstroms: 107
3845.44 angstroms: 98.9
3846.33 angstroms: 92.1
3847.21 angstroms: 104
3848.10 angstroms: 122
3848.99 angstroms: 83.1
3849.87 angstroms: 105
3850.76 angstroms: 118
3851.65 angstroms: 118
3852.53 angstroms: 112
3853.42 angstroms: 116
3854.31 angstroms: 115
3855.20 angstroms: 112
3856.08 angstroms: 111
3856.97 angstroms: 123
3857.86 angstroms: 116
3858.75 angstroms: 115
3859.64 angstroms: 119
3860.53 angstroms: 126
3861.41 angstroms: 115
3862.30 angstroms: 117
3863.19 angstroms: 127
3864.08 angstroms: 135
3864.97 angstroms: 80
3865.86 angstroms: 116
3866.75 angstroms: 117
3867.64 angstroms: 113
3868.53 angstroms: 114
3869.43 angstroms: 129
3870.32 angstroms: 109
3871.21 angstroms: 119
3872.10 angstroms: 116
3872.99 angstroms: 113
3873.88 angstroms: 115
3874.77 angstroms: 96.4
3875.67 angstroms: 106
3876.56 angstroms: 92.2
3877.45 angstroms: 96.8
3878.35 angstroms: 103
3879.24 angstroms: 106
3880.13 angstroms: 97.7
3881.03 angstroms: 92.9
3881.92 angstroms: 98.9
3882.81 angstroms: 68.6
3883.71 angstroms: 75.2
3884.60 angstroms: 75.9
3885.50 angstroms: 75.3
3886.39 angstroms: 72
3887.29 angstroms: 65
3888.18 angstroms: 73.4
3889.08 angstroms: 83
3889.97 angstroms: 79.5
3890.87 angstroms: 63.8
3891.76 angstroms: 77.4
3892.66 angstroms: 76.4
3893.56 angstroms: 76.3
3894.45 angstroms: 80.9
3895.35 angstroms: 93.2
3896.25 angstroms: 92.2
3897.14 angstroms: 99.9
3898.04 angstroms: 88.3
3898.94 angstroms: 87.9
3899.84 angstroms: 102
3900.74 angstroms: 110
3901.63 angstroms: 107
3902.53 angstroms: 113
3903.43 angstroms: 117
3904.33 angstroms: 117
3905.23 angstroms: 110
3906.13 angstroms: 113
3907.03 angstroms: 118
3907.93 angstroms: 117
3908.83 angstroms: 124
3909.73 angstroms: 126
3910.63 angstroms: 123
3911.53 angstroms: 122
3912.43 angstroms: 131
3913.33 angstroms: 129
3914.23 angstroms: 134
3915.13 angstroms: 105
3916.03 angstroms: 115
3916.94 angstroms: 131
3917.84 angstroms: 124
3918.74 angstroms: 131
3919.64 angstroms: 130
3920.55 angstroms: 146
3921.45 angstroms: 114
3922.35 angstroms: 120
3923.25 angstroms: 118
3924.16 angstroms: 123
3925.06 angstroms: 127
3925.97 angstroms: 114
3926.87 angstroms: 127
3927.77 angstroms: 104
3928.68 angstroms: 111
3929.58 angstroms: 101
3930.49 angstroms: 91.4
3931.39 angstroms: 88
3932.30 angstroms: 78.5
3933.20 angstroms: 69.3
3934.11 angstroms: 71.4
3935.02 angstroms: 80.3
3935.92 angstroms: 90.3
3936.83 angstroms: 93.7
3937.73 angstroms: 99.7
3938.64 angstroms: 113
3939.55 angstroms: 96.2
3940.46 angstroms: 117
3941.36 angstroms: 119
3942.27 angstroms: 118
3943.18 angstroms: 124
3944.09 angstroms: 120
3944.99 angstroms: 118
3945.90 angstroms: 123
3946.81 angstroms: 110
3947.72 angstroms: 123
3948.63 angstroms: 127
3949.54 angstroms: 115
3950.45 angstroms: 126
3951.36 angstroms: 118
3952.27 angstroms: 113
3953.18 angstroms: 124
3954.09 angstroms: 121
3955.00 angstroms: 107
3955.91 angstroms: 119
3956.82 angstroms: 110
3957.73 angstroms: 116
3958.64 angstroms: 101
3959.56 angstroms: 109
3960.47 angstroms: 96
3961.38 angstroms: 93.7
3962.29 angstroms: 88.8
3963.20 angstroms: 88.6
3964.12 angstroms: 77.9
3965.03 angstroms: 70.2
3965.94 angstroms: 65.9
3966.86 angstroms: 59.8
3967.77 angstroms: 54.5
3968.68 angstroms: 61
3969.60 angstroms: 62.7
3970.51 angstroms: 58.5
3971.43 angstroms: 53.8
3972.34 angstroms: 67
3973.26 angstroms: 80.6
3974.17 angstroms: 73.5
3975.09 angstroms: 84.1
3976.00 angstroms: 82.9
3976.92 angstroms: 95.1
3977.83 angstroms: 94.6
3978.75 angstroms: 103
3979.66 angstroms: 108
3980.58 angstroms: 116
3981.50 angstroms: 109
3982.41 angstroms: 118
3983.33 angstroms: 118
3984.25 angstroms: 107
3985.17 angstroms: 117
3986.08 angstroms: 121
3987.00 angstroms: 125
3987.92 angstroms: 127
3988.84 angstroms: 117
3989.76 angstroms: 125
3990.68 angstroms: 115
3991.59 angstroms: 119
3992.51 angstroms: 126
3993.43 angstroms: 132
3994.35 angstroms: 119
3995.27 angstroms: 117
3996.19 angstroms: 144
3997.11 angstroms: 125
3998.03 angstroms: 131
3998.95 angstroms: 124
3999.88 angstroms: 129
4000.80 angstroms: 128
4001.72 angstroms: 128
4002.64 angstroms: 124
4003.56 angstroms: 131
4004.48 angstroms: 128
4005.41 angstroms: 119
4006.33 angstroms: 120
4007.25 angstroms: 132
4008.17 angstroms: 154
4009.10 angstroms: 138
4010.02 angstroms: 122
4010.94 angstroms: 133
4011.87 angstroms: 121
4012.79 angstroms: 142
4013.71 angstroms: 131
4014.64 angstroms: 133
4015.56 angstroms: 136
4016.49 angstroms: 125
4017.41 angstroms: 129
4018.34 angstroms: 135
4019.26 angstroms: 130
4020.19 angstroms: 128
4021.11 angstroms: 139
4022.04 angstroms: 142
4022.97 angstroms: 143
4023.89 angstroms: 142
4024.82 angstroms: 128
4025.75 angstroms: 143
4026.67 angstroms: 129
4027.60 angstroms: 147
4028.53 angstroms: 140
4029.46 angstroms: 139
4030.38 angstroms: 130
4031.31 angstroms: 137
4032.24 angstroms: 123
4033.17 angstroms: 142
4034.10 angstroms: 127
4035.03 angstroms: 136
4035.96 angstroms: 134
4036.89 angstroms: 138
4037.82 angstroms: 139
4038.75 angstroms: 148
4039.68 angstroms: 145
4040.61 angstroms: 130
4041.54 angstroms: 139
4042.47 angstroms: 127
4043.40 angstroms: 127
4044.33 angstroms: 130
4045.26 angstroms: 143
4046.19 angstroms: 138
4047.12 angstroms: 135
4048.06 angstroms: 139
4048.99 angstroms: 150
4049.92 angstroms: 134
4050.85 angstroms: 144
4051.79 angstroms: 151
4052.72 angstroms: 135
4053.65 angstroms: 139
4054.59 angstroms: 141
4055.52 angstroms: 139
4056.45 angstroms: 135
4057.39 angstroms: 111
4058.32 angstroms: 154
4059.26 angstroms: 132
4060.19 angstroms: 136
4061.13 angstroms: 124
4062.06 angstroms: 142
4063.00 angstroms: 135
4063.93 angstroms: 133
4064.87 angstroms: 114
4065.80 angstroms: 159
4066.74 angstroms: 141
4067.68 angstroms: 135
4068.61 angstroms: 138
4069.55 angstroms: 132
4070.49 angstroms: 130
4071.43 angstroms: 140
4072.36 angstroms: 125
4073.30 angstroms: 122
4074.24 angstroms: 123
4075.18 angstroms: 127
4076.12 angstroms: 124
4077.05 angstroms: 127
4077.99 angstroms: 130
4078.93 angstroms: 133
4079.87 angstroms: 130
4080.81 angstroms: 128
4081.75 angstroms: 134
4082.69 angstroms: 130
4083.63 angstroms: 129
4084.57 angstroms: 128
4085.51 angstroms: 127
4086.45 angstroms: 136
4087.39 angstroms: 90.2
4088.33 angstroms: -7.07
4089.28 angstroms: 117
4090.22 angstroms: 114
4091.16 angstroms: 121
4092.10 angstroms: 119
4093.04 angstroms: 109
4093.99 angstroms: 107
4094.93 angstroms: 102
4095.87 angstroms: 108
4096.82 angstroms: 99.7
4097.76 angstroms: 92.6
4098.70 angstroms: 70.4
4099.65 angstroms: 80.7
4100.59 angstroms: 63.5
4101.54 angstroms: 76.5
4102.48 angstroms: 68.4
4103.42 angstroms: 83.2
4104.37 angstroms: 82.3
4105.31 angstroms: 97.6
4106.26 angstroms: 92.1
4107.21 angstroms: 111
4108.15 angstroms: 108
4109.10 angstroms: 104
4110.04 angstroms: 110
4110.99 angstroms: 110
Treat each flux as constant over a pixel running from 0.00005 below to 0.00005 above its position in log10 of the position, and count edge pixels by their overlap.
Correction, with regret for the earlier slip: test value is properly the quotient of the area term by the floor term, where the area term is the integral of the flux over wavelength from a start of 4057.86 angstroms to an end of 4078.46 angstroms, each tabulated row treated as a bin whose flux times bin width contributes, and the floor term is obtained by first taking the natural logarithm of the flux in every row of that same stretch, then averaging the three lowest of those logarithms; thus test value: 572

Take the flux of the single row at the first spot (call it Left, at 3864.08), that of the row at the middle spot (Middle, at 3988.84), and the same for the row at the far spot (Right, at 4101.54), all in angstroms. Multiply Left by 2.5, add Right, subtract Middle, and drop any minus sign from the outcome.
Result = 297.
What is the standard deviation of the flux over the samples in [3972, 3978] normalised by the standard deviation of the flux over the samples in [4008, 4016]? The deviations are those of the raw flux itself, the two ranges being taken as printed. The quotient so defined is 1.0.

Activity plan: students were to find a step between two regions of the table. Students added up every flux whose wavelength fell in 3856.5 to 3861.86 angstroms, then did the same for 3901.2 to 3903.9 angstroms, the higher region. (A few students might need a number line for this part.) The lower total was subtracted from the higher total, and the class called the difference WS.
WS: -377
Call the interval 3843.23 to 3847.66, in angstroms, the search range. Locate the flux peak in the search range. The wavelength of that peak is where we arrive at 3843.67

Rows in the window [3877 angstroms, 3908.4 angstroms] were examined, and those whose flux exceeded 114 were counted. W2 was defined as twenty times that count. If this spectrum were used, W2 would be 80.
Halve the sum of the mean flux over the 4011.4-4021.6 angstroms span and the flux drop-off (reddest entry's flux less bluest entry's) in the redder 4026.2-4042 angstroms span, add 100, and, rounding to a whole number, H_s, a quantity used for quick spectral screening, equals 171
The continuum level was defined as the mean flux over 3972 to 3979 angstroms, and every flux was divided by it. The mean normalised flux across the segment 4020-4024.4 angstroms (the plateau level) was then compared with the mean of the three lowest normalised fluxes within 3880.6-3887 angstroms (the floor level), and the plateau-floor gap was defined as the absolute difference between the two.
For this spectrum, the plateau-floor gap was 0.8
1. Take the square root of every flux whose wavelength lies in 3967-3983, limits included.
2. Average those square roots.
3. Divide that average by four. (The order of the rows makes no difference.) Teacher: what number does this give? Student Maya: 2.27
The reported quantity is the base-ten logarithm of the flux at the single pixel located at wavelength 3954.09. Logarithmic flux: 2.08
